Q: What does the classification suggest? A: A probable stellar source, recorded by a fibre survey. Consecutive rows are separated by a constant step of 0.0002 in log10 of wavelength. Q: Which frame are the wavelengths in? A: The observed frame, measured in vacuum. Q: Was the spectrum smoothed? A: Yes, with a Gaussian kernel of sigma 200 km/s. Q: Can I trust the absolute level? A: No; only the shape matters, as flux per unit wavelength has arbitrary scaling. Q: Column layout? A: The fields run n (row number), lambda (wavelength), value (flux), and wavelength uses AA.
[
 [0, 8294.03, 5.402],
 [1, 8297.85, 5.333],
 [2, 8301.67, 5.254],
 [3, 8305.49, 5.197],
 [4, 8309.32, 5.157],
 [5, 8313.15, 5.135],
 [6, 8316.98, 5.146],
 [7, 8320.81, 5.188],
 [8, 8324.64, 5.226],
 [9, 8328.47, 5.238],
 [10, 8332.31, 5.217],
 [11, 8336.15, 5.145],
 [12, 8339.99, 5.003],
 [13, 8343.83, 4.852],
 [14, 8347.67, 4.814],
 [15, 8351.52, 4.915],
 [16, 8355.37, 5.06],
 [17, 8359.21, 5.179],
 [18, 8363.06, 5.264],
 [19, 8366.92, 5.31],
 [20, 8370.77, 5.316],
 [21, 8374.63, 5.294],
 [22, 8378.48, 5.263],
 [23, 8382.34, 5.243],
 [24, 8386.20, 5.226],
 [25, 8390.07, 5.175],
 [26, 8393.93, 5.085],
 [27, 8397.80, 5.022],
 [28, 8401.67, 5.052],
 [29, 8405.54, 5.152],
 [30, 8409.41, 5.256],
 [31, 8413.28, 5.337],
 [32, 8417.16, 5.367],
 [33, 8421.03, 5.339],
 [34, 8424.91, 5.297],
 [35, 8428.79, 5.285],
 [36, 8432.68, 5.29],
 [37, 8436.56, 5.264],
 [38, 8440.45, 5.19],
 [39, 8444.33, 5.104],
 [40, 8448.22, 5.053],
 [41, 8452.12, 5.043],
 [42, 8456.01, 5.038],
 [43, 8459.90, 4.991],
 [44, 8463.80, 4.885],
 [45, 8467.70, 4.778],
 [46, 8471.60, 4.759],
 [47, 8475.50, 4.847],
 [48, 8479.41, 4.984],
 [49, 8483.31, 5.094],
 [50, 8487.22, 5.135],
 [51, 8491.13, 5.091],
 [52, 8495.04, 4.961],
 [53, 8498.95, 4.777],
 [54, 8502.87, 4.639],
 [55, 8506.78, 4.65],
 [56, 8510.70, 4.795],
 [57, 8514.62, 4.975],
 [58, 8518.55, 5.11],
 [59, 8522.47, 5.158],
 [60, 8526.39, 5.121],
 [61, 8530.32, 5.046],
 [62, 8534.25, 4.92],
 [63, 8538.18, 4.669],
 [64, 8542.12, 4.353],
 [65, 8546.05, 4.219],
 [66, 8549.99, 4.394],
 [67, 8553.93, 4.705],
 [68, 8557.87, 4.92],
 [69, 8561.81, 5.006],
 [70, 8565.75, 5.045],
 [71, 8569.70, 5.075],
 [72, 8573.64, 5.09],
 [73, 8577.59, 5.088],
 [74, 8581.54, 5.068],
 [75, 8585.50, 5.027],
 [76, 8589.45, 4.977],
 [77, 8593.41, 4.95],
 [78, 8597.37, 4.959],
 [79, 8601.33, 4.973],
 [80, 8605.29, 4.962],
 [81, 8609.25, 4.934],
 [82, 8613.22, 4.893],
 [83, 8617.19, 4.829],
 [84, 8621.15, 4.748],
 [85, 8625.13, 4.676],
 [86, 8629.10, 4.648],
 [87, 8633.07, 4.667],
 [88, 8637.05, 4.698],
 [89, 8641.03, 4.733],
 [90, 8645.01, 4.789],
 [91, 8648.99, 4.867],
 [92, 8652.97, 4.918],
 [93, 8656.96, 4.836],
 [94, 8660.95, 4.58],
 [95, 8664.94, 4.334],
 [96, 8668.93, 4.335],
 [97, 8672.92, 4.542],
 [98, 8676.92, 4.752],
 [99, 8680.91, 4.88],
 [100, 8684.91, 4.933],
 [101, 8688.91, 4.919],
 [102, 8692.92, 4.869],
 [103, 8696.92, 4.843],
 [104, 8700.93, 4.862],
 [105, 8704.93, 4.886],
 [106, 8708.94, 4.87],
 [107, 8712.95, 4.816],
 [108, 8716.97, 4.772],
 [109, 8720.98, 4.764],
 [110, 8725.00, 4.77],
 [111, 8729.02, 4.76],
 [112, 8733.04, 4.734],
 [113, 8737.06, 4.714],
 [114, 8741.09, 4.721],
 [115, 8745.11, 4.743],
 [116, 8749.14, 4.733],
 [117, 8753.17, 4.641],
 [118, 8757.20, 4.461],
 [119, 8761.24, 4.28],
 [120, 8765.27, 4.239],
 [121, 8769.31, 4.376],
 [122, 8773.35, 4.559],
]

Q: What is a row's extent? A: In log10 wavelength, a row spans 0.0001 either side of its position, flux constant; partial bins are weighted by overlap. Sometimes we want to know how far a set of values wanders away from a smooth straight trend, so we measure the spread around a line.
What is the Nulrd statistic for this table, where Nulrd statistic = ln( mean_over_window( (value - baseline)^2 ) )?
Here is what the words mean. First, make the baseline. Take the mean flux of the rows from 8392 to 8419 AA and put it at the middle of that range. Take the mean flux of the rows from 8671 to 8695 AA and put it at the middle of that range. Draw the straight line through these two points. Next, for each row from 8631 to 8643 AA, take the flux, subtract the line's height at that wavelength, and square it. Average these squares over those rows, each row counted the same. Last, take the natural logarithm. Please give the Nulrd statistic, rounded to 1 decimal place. -3.4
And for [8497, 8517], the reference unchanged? -2.4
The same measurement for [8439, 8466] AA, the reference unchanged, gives -4.4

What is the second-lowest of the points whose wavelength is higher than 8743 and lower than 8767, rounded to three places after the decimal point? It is 4.280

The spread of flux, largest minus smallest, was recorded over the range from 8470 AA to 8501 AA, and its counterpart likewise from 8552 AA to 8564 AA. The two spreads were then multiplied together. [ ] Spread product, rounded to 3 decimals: 0.113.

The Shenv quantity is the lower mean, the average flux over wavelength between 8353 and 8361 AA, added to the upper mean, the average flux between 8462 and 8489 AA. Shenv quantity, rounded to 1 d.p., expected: 10.0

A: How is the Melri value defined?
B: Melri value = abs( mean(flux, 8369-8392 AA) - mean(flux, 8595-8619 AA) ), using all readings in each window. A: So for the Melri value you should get 0.33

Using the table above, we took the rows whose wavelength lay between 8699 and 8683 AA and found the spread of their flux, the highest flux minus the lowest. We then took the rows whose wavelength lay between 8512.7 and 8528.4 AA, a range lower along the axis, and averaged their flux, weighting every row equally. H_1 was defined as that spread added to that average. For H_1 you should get 5.18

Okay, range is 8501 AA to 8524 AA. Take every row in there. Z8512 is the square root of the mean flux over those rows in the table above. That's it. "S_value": 2.21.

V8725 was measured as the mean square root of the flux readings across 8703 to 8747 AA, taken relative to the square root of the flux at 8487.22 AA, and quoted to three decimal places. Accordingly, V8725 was 0.965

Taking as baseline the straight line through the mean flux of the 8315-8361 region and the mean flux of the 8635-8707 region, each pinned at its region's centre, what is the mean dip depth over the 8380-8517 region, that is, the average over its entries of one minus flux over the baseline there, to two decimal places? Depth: -0.02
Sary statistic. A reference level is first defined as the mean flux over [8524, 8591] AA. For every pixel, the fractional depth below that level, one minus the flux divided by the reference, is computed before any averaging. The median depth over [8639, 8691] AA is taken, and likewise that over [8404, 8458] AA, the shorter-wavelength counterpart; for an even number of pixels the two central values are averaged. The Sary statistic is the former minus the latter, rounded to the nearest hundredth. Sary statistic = 0.10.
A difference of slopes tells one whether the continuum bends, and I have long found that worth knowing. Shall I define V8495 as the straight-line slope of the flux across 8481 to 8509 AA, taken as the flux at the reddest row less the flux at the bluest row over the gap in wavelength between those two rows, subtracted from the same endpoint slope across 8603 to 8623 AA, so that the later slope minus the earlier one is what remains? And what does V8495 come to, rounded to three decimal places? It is 0.005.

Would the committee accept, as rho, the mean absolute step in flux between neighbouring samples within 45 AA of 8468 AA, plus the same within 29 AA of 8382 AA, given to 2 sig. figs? 0.13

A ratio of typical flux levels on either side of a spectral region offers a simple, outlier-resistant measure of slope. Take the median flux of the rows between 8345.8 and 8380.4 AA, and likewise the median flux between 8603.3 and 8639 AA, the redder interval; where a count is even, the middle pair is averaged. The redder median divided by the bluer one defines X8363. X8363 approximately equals 0.90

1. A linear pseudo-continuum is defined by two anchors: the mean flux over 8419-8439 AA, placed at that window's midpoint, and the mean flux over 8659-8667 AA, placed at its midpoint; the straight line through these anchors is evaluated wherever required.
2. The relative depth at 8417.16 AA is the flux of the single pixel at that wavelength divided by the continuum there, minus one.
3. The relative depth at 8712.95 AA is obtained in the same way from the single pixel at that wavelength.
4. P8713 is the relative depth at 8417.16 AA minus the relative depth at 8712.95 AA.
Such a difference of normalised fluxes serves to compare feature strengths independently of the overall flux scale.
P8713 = -0.12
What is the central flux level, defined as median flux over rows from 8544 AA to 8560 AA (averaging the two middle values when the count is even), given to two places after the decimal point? 4.55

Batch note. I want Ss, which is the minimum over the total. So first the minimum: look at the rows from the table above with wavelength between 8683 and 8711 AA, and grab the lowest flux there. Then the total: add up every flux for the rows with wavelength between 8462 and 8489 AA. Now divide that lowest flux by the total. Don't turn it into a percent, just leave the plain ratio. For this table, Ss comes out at 0.1405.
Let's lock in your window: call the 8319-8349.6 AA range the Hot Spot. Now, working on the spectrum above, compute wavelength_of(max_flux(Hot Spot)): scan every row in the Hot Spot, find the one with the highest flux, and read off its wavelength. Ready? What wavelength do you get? 8328.47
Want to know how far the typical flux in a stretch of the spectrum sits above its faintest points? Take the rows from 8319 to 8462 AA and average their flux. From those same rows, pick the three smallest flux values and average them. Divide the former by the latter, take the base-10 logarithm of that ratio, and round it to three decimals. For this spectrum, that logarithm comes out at 0.026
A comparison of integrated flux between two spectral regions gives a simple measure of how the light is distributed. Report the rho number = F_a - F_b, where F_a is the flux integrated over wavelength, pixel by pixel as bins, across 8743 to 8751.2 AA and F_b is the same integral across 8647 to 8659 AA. -20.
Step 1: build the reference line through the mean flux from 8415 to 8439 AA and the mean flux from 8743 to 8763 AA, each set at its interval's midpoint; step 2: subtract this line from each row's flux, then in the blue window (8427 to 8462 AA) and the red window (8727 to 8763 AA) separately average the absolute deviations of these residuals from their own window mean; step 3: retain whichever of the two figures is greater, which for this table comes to 0.11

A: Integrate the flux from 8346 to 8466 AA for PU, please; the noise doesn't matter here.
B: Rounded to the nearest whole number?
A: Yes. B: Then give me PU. 620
